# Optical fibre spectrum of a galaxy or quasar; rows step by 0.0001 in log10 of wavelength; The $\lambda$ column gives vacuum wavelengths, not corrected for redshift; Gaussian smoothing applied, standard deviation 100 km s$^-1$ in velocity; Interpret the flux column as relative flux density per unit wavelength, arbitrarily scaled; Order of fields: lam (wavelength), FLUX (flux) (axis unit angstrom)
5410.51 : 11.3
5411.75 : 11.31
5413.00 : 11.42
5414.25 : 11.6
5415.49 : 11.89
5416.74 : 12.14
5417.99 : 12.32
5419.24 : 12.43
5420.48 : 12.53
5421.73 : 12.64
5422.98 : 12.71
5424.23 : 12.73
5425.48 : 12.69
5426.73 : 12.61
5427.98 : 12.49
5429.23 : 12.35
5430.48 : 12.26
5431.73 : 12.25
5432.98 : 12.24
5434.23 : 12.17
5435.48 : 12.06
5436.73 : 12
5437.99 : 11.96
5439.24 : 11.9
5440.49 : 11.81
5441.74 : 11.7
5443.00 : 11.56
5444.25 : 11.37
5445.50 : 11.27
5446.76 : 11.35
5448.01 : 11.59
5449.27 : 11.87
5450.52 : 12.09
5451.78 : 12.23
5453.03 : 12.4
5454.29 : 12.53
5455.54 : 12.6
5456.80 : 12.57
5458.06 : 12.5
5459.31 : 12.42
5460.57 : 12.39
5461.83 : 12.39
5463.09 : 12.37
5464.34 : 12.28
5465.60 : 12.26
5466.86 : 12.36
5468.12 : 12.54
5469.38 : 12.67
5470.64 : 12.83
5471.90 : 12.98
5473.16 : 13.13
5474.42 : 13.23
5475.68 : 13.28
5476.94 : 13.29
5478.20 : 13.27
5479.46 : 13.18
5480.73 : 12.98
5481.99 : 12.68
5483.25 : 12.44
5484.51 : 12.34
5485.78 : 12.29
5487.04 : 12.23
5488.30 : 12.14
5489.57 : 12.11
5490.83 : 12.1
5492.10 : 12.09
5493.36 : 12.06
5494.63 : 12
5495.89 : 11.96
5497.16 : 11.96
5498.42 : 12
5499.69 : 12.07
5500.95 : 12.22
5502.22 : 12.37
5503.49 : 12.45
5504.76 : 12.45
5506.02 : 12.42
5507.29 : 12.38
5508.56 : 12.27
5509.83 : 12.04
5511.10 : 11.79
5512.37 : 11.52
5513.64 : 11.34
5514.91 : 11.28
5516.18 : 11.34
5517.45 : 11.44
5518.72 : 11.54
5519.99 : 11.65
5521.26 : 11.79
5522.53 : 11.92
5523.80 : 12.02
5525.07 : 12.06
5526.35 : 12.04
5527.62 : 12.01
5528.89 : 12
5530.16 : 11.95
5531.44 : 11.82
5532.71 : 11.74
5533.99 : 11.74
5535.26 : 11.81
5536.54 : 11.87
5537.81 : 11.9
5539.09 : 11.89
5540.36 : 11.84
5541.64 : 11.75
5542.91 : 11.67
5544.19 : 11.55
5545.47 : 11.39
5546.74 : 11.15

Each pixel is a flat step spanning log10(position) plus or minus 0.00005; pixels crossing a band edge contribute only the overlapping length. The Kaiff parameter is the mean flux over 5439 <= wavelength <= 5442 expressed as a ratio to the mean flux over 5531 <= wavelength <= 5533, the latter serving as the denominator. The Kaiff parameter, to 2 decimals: 1.00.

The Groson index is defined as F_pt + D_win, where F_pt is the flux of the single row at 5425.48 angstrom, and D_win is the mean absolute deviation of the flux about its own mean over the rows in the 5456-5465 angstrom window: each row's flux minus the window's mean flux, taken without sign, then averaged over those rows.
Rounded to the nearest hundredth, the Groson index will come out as 12.76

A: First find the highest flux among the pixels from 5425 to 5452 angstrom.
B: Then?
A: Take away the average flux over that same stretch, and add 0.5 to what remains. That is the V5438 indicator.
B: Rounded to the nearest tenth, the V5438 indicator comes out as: 1.2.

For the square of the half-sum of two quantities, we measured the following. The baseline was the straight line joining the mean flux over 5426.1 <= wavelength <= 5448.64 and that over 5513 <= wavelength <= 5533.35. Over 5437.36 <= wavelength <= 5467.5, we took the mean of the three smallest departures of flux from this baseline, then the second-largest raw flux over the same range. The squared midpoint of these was 35.9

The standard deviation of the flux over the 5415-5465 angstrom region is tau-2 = 0.39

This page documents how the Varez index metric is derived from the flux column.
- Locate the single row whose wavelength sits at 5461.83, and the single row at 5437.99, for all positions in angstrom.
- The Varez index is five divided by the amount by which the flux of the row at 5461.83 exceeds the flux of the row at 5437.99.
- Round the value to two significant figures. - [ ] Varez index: 12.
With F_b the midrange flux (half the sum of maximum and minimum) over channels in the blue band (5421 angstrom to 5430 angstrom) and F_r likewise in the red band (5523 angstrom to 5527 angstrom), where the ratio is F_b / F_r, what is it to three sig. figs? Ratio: 1.04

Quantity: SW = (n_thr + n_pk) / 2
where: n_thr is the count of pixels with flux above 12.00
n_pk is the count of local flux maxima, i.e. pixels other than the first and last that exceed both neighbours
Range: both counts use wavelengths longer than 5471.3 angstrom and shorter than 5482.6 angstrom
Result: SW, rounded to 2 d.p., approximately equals 5.00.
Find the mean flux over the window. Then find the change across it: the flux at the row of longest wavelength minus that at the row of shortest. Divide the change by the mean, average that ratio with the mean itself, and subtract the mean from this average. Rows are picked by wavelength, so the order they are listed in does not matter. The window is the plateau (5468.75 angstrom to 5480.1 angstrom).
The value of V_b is -6.53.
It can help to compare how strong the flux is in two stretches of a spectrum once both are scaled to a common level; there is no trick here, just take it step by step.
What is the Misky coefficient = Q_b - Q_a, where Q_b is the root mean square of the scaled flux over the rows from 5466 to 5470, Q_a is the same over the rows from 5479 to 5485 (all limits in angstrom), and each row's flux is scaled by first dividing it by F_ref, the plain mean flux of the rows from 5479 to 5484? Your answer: -0.016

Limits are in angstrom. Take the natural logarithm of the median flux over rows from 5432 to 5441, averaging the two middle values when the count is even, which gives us 2.48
